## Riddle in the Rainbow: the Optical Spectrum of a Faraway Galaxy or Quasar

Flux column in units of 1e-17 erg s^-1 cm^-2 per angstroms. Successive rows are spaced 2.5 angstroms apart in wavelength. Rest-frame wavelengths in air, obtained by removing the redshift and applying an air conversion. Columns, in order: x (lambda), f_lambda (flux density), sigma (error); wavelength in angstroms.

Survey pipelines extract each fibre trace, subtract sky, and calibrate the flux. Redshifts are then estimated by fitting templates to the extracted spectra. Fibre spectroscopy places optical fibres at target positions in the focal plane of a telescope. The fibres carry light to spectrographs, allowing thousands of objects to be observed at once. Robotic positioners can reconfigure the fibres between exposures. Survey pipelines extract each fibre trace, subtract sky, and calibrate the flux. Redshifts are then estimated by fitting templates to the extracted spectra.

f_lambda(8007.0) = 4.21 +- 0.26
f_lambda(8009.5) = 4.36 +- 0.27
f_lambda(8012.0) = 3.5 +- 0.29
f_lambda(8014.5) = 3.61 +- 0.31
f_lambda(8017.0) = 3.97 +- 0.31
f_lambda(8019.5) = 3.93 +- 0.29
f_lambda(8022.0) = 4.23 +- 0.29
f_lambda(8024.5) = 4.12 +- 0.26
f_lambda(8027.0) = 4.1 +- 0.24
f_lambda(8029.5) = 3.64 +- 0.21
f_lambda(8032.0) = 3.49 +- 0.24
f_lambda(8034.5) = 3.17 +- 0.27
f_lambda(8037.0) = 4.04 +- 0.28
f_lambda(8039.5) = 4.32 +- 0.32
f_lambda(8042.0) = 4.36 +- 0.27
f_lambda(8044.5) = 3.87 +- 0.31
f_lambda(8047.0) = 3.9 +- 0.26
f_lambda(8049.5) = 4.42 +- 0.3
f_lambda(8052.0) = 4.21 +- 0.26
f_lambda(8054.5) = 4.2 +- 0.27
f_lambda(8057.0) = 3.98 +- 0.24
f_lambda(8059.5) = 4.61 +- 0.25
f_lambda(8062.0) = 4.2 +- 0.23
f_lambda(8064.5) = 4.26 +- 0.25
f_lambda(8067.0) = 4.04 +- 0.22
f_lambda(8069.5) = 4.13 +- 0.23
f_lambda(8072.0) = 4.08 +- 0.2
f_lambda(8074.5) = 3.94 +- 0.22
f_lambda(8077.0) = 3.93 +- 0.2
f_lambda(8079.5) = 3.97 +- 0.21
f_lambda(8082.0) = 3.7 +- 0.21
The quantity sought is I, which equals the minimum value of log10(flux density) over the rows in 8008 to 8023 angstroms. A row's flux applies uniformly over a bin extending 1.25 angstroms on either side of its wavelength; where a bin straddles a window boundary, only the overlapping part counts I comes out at 0.54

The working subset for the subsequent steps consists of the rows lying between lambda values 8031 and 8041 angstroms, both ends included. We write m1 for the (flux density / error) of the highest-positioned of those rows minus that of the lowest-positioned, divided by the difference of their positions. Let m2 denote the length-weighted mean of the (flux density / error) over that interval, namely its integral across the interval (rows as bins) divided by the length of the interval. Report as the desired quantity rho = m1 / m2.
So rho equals -0.010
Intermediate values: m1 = -0.14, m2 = 13.6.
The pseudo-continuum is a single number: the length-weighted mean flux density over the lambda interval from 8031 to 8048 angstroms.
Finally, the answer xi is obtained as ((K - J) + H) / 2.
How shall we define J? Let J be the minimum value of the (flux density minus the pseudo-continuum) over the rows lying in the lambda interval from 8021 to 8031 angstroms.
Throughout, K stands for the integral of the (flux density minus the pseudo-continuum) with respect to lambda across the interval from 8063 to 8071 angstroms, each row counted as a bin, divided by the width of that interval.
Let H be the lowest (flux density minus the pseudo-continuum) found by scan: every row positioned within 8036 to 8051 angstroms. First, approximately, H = 0.0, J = -0.24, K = 0.26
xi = 0.24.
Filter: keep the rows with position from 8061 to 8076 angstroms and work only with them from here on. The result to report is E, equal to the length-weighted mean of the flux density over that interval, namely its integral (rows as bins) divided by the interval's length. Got 4.10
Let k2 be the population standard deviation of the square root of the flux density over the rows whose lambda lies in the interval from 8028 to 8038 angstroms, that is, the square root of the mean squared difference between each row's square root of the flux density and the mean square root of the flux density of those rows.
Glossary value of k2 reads 0.08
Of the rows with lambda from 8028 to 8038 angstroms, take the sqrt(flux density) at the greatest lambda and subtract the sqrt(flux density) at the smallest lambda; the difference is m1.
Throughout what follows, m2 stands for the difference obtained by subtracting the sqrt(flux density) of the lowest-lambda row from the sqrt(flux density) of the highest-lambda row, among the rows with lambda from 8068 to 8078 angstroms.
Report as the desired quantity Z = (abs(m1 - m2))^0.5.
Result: 0.39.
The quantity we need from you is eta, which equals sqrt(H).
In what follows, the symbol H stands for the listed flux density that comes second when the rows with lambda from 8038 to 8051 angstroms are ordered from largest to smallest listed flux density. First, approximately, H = 4.36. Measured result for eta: 2.09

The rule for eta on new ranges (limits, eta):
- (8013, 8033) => 2.03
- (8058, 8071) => 2.06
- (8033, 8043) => 2.08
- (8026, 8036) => 1.91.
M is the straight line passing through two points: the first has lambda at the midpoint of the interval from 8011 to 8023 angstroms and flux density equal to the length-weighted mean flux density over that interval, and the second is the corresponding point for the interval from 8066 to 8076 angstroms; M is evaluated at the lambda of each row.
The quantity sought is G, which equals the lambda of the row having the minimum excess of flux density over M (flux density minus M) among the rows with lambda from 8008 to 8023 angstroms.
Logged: 8012.0 angstroms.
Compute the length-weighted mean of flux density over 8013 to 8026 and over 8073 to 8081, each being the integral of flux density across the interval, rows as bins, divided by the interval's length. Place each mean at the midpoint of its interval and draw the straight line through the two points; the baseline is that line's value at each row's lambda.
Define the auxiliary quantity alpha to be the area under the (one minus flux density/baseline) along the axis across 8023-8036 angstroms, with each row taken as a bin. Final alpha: 0.8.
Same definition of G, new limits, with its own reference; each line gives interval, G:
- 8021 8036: 8034.5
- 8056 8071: 8057.0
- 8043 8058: 8044.5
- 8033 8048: 8034.5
